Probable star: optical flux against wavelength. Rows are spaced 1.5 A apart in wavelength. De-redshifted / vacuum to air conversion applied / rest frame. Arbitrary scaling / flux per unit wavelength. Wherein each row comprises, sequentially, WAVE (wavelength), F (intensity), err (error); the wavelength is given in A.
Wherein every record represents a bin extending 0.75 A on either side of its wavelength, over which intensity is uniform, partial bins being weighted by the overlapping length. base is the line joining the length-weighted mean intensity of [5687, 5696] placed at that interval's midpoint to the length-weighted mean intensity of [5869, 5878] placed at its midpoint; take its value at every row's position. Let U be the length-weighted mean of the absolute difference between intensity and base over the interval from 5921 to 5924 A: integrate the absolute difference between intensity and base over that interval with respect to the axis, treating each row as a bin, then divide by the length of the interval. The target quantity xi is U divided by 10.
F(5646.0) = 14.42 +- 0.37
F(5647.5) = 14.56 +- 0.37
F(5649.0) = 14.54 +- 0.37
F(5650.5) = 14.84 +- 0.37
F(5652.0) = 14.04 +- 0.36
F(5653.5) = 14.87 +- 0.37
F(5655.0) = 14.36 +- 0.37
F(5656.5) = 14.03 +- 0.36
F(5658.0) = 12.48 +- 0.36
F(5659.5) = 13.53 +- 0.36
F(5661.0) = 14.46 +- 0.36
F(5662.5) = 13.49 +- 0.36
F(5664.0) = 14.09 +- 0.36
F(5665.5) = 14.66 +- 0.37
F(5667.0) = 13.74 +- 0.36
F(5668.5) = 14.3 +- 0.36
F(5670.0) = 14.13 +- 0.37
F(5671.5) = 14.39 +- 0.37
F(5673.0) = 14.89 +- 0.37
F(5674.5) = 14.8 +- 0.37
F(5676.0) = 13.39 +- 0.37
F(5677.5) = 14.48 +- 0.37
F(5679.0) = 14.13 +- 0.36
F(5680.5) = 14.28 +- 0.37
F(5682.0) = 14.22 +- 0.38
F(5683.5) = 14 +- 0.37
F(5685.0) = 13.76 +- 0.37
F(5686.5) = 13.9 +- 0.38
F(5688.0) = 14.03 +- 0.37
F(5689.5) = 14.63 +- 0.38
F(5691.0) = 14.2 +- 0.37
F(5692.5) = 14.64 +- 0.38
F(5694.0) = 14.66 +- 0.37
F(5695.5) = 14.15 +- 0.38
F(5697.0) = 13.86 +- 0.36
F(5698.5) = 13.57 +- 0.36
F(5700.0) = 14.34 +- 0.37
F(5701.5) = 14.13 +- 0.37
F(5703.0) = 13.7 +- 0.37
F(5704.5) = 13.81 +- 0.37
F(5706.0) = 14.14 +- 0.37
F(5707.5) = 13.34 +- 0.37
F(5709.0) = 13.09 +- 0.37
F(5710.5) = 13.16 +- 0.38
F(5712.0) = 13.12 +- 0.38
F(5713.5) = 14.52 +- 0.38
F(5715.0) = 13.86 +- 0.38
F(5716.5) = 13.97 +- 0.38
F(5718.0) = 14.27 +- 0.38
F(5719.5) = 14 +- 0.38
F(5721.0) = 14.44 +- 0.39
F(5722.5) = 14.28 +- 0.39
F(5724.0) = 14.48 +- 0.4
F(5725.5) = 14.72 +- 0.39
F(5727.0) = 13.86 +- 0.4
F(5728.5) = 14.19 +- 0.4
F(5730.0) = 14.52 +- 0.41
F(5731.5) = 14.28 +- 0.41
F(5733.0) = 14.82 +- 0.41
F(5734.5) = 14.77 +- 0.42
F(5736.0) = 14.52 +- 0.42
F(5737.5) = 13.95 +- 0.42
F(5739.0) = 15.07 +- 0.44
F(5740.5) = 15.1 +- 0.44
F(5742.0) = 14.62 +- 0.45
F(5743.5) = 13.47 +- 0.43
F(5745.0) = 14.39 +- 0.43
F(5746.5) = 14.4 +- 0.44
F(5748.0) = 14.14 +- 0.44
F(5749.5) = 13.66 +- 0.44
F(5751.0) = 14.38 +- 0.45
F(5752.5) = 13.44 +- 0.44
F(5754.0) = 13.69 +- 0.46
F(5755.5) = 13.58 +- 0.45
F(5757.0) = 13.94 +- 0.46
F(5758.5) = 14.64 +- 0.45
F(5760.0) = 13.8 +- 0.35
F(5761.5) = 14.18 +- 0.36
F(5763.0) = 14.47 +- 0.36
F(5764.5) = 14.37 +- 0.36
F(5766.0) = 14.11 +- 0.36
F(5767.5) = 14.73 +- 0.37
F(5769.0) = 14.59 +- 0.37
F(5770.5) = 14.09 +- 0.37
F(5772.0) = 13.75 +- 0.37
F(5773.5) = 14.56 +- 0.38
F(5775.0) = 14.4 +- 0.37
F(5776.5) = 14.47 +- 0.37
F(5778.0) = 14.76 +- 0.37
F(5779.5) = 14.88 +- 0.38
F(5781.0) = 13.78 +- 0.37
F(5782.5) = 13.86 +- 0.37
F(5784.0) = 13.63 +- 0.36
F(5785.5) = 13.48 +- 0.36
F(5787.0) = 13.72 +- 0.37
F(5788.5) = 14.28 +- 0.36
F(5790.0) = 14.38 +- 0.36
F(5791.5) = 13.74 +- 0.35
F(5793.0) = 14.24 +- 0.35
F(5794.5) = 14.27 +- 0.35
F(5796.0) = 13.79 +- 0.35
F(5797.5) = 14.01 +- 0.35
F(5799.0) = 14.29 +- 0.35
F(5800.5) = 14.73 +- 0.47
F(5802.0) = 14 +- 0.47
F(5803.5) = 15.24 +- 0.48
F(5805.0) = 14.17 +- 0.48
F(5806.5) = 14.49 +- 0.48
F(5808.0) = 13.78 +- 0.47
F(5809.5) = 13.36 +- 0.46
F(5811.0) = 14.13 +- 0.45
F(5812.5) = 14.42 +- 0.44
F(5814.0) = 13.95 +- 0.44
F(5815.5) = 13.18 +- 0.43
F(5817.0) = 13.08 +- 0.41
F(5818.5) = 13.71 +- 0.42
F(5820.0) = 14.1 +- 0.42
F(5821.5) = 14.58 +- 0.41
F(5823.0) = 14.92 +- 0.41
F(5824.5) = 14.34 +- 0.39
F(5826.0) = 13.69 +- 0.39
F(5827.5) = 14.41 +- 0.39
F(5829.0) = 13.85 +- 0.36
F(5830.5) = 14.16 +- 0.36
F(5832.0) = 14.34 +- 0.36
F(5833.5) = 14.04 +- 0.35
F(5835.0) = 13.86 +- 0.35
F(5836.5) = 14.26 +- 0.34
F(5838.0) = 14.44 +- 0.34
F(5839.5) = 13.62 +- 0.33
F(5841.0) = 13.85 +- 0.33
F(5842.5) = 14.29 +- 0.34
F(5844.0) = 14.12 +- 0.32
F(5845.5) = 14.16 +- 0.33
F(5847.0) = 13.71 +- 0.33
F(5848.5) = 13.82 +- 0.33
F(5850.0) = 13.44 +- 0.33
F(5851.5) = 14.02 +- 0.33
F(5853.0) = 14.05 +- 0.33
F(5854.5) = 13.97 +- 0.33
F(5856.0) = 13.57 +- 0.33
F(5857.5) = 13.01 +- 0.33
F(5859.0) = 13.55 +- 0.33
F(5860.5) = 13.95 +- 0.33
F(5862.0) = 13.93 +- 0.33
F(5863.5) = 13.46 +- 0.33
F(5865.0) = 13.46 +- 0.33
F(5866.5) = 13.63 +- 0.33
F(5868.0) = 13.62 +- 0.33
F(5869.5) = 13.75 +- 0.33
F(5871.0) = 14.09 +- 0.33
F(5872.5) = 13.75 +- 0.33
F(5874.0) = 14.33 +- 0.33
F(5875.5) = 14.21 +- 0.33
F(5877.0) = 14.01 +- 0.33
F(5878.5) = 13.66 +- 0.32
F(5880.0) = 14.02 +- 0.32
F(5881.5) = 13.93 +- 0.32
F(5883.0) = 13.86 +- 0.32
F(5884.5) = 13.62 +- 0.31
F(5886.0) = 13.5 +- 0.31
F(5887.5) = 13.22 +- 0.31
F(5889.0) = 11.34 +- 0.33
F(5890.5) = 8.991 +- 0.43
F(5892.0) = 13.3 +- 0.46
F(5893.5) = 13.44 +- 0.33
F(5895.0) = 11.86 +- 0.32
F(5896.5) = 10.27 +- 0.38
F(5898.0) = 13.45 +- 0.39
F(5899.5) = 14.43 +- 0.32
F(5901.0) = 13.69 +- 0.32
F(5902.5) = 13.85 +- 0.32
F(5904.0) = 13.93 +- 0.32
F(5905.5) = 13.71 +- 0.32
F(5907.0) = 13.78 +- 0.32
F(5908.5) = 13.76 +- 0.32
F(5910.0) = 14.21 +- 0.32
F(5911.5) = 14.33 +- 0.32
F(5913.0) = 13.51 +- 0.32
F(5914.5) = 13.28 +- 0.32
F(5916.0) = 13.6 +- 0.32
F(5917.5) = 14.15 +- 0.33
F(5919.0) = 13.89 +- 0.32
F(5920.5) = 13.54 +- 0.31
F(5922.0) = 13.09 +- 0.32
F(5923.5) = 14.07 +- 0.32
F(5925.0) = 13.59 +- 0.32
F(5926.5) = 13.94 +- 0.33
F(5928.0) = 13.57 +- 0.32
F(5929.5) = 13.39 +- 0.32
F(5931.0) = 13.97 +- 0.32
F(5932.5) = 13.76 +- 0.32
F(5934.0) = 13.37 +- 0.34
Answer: 0.051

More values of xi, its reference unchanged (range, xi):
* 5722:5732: 0.021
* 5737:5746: 0.053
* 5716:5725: 0.018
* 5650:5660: 0.066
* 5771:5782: 0.041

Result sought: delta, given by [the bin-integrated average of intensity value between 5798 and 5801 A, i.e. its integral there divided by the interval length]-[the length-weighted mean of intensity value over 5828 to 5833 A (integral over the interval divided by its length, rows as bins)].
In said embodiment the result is 0.3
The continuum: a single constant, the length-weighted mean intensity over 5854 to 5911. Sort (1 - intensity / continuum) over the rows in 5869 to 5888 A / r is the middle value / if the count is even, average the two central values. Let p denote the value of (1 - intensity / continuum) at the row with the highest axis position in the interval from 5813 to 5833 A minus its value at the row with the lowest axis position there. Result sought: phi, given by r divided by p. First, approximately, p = -0.03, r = -0.032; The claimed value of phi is 1.1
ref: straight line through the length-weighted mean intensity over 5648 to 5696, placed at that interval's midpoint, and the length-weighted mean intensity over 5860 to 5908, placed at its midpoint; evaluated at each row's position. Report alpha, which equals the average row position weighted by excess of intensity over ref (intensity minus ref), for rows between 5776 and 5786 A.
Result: 5777.3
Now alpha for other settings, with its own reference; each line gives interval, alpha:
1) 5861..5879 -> 5872.3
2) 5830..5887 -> 5857.0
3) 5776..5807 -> 5793.7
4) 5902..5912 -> 5907.7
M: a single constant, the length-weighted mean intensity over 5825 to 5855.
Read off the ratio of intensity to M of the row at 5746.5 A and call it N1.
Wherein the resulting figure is 1.03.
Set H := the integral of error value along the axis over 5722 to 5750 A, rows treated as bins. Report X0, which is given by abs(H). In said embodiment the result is 11.8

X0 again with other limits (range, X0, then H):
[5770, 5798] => 10.2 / 10.2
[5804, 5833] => 12.2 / 12.2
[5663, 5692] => 10.7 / 10.7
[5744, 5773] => 11.8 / 11.8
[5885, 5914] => 9.8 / 9.8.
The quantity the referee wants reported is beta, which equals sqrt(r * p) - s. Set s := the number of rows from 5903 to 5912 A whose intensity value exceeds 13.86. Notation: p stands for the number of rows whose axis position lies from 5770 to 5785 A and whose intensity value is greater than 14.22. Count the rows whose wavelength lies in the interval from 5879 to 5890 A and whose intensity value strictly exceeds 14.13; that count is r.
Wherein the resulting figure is -3.0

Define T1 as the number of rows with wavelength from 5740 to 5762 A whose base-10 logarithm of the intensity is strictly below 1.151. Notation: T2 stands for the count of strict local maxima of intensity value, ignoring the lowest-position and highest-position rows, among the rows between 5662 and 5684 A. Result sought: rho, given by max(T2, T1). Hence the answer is 8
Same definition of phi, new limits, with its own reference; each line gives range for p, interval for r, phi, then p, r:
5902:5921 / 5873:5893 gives -0.8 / 0.02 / -0.017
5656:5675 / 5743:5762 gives 0.7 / -0.06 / -0.038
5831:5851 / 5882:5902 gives 0.0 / 0.07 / -0.001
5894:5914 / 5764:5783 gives 0.6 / -0.12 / -0.073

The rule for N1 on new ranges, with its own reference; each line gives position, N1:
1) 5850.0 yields 0.96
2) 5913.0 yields 0.96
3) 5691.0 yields 1.01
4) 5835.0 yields 0.99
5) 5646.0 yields 1.03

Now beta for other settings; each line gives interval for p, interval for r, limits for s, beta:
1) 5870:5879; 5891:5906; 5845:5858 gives -3.0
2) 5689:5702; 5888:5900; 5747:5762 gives -3.0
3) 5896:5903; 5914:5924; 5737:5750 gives -6.0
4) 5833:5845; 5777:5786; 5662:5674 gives -3.6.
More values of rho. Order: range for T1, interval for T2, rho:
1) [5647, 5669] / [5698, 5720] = 7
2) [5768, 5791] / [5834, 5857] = 7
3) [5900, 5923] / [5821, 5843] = 13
